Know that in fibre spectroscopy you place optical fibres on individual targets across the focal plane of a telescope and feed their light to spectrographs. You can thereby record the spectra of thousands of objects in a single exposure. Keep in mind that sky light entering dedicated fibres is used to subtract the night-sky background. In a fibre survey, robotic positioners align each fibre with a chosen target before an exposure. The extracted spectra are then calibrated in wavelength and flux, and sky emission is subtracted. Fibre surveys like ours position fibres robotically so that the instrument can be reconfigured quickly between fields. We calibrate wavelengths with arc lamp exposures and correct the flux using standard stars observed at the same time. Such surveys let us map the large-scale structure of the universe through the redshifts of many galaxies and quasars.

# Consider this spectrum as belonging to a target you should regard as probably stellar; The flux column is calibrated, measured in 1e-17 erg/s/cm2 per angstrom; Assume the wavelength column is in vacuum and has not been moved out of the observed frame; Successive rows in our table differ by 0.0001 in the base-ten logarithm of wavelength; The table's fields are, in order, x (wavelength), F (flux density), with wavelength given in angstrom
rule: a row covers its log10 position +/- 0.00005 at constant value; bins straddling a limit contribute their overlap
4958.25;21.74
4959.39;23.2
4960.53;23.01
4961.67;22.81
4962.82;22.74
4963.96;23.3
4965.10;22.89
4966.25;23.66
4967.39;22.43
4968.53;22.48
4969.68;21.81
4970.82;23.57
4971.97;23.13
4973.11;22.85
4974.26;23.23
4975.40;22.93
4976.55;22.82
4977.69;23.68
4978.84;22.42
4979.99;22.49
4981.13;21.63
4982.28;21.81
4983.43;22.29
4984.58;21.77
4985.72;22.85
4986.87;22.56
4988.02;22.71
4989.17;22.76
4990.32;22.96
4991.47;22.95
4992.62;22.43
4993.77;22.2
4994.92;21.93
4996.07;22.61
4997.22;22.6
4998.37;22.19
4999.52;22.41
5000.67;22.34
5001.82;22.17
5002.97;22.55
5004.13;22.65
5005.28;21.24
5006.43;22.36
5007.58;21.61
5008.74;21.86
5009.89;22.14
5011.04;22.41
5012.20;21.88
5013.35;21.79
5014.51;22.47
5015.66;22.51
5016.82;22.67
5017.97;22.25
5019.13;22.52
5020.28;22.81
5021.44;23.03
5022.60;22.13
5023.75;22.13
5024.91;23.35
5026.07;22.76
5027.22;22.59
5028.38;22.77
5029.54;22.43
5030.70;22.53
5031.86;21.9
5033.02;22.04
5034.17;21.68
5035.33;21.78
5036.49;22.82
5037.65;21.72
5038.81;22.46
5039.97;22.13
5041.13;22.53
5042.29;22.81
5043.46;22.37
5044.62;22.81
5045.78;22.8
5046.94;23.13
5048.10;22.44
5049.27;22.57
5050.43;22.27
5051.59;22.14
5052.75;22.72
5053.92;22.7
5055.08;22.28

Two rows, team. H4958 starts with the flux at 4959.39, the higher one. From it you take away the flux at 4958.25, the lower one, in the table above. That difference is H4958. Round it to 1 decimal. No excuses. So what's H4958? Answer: 1.5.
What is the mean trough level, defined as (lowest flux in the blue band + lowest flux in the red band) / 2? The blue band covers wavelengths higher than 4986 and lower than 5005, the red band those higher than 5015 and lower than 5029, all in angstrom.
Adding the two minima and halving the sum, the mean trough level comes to 22.0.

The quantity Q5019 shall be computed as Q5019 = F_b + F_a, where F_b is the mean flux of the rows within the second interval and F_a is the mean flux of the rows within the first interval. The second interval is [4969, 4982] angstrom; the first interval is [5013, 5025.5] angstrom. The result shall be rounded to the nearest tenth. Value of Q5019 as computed 45.3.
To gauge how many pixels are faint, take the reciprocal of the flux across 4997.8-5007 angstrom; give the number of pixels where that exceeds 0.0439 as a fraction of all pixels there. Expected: 1.00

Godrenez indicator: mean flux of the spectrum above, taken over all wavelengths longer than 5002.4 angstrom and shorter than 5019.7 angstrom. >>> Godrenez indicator 22.2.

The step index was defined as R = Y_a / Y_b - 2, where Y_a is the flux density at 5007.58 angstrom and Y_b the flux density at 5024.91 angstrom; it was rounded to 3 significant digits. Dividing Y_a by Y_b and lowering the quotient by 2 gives -1.07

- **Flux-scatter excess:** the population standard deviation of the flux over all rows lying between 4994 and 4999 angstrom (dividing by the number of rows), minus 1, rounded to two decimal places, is -0.71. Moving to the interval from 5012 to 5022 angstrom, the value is -0.62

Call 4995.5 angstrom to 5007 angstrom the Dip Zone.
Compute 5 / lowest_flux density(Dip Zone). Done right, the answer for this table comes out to 0.235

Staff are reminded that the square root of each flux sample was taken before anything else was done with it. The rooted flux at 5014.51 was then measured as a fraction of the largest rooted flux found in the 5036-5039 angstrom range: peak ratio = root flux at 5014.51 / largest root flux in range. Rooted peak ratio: 0.99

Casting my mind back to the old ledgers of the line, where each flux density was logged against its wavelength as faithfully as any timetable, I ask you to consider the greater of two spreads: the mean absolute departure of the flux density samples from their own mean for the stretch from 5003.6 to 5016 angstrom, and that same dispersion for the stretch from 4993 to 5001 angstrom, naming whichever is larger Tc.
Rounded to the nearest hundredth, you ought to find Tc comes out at 0.37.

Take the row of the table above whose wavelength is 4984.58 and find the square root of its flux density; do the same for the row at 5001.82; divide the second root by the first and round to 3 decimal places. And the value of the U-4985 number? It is 1.009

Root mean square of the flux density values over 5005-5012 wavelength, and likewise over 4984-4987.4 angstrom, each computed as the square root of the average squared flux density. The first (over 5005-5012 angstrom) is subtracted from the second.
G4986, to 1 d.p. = 0.5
